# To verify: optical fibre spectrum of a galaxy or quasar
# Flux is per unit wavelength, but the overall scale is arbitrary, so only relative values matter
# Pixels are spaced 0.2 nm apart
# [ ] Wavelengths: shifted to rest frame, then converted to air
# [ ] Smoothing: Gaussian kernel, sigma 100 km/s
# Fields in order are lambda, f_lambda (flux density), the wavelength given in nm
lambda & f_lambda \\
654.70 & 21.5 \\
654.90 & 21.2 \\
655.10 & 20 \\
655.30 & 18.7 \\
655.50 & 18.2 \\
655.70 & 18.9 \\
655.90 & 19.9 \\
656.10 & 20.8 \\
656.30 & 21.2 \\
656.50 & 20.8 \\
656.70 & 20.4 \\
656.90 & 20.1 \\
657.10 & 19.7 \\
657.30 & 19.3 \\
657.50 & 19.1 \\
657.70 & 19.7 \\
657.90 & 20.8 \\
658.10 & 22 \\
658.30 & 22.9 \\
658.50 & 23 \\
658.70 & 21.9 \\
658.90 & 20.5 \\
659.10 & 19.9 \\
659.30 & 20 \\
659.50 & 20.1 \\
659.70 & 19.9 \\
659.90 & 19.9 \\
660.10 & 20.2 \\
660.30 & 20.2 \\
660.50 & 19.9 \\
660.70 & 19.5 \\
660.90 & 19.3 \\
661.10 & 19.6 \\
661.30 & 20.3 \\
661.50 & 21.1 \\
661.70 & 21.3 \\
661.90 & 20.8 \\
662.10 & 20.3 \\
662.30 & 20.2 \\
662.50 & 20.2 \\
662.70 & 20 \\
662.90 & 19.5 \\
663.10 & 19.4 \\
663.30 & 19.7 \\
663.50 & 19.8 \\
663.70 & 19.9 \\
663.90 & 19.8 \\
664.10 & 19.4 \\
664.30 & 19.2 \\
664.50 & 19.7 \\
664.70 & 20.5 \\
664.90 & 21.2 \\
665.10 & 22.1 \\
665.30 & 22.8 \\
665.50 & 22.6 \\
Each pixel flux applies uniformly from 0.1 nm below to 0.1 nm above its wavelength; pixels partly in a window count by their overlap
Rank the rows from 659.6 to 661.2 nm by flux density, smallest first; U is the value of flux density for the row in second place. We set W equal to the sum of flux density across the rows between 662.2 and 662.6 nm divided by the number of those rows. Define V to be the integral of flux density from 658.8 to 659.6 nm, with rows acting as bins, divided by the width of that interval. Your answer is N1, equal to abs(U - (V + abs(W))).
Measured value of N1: 20.8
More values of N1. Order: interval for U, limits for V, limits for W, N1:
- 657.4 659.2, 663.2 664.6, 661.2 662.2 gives 20.7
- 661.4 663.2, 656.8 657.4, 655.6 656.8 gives 20.5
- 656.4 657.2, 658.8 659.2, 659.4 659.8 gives 20.1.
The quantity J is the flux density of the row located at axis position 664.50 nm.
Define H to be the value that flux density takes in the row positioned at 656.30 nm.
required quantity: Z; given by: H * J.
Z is 418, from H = 21.2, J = 19.7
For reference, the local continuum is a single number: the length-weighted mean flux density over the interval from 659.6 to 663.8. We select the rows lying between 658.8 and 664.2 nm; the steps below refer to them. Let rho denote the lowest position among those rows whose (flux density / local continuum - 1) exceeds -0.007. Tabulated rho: 658.90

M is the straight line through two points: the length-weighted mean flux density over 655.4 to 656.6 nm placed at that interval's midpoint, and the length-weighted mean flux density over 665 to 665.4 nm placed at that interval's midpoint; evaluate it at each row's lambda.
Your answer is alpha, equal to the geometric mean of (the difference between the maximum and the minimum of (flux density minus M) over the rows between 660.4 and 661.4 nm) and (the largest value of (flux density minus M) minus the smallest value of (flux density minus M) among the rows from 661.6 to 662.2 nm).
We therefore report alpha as 0.99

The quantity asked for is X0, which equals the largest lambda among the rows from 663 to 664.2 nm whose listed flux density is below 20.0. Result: 664.10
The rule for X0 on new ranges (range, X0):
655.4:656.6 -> 655.90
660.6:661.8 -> 661.10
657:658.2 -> 657.70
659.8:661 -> 660.90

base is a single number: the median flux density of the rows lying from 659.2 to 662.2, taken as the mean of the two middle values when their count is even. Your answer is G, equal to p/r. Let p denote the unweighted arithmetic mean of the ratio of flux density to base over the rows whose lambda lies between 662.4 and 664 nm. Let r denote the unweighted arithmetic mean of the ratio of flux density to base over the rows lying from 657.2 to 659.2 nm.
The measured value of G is 0.95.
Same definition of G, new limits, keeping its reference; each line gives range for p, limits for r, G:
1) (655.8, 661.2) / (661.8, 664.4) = 1.03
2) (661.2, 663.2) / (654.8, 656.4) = 1.02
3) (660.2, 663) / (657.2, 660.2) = 0.98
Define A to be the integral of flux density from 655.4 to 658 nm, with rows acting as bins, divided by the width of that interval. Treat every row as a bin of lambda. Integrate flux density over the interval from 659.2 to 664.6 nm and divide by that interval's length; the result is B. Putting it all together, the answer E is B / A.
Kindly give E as 1.00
